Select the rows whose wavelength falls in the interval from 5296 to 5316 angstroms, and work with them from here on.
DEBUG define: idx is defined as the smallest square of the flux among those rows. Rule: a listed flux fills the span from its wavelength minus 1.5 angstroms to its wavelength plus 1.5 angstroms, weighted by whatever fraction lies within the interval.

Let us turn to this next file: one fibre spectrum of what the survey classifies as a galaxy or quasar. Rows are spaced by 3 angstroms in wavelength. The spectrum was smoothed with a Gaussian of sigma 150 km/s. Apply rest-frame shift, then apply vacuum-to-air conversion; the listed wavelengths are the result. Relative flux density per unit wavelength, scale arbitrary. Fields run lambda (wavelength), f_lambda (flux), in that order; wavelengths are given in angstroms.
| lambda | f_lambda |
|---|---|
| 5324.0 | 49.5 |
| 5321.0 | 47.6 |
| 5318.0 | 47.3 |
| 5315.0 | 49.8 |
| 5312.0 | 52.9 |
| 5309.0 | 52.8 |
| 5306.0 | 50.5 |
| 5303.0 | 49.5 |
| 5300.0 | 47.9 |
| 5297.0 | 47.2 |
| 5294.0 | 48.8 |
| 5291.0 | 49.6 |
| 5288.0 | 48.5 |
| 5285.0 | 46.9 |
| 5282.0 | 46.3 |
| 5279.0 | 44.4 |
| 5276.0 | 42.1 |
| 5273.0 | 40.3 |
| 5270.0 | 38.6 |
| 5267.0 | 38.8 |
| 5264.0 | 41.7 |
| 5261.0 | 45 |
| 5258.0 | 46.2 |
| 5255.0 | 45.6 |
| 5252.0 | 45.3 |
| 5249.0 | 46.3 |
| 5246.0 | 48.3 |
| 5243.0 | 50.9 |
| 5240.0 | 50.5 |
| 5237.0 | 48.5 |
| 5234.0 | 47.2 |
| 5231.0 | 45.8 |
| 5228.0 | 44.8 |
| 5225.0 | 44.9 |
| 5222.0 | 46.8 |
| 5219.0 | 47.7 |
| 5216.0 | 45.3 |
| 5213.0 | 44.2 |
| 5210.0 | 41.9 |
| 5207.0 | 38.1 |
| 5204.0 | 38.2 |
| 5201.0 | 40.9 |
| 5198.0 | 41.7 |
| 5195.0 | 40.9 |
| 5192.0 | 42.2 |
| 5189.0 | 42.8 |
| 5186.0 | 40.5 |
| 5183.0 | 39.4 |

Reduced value 2228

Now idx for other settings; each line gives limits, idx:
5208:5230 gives 1756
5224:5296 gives 1490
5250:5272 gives 1490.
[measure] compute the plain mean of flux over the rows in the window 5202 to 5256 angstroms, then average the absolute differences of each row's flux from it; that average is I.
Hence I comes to 2.43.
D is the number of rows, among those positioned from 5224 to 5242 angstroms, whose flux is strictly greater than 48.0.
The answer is 2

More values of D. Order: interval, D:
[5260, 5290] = 1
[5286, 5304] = 4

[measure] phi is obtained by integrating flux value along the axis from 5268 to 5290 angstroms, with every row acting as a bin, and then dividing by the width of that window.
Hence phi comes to 44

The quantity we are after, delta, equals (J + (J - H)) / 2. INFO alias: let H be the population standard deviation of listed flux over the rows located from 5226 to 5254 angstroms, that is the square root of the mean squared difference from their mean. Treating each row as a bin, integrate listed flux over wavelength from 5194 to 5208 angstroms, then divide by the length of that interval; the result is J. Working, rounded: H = 2.1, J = 40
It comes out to 39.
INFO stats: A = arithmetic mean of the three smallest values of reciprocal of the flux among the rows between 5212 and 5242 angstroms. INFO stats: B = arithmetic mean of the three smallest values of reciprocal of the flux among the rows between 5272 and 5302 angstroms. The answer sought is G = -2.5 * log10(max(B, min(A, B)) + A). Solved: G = 3.47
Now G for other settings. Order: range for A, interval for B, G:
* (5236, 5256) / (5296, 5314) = 3.52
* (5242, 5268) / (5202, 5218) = 3.40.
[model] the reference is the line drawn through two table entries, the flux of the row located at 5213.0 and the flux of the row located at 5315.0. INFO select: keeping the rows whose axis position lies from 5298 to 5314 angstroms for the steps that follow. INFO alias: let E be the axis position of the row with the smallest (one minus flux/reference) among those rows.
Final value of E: 5309.0 angstroms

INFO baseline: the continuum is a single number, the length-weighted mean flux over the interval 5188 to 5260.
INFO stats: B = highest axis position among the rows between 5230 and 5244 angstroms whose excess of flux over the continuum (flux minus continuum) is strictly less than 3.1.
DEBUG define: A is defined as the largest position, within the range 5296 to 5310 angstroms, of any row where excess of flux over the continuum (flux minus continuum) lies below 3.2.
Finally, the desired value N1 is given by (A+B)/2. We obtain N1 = 5267.0 angstroms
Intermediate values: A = 5300.0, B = 5234.0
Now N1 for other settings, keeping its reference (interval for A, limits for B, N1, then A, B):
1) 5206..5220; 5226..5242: 5226.5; 5219.0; 5234.0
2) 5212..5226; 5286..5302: 5262.5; 5225.0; 5300.0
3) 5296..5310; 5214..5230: 5264.0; 5300.0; 5228.0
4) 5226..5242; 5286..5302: 5267.0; 5234.0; 5300.0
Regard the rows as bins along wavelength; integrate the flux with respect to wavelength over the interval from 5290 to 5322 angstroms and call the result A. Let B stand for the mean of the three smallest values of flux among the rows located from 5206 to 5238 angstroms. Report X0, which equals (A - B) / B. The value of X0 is 37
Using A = 1583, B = 41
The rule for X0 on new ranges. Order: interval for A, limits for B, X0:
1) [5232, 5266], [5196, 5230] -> 40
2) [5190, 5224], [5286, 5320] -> 29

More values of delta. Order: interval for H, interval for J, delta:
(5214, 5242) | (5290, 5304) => 48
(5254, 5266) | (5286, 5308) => 48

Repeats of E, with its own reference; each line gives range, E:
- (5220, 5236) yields 5222.0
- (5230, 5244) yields 5243.0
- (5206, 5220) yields 5219.0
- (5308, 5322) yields 5309.0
